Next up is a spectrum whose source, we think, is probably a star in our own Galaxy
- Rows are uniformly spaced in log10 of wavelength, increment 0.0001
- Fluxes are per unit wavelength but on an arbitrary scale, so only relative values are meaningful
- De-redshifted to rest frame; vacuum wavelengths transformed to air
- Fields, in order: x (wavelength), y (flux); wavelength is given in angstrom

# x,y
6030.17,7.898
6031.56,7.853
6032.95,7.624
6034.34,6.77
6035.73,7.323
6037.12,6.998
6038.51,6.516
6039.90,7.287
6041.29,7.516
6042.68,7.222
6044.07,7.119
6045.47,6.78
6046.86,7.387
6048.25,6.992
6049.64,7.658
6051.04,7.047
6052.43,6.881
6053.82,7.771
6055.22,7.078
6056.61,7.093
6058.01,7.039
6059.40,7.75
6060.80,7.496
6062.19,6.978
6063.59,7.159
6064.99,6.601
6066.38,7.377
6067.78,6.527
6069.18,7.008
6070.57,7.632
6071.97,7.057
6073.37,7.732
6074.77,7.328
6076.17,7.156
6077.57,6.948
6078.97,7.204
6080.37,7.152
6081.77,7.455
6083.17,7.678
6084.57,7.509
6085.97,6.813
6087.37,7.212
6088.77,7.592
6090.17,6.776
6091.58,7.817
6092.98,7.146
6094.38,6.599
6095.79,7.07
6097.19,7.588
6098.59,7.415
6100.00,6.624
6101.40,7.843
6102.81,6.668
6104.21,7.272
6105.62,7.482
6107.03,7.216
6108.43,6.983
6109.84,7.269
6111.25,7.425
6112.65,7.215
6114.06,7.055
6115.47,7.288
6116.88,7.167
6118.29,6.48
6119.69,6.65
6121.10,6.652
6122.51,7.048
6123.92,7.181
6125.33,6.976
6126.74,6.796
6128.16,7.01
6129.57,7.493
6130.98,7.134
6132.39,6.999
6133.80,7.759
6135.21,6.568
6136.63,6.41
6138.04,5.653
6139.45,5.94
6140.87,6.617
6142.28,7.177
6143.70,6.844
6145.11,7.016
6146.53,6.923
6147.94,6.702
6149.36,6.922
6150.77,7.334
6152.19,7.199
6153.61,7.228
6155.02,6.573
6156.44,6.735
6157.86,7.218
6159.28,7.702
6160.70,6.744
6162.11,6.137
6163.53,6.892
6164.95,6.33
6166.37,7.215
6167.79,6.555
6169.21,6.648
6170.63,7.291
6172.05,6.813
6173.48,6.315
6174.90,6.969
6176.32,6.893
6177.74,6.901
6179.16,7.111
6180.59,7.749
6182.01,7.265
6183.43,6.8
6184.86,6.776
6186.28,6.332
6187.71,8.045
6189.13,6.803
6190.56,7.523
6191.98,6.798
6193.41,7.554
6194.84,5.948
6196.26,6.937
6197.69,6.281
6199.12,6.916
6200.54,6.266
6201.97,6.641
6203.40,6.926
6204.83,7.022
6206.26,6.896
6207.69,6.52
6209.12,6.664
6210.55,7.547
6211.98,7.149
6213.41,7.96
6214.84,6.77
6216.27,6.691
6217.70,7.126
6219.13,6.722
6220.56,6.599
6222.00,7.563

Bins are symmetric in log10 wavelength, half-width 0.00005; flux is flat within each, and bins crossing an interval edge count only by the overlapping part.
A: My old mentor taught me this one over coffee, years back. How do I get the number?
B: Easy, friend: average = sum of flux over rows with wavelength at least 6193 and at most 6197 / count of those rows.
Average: 6.8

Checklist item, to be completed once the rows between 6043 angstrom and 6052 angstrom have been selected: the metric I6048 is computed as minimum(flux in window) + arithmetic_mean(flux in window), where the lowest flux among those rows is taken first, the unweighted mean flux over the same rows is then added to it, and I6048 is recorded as 13.94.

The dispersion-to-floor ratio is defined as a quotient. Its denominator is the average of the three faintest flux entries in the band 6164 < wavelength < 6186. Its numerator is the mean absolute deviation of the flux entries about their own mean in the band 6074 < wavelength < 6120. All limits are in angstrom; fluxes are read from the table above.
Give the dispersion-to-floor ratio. 0.0425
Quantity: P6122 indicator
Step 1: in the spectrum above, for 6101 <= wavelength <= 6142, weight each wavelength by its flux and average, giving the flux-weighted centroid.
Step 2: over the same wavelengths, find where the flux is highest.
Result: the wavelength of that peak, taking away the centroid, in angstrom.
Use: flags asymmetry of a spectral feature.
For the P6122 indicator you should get -19.3 angstrom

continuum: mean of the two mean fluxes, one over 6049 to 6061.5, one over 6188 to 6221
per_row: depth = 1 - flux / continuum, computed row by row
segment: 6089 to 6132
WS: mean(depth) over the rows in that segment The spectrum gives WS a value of 0.00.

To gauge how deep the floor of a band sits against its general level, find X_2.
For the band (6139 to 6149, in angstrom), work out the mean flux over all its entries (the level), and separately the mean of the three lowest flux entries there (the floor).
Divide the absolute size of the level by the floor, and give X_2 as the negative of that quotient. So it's -1.05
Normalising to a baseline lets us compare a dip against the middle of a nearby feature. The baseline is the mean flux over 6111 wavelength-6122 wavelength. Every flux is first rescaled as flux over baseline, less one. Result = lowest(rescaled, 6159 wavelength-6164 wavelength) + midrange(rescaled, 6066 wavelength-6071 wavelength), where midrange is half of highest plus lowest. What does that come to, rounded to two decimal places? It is -0.11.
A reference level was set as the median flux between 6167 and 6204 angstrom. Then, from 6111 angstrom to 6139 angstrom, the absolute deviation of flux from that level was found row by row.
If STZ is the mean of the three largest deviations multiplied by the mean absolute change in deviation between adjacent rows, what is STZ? 0.228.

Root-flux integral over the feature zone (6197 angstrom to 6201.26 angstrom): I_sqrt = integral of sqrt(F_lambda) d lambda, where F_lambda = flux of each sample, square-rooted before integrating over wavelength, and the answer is 10.9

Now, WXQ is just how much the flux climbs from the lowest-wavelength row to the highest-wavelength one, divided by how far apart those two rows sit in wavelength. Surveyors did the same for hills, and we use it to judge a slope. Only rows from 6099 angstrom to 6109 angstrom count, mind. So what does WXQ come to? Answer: 0.043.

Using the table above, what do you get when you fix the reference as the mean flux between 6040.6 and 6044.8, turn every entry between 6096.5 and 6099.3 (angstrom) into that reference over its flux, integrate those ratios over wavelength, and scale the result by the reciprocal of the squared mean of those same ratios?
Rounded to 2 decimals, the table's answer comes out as 2.89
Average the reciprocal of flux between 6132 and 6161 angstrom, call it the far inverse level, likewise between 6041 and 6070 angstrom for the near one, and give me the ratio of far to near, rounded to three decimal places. 1.046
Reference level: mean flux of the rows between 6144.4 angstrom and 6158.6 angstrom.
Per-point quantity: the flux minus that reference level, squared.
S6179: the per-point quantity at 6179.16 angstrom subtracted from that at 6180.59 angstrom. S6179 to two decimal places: 0.57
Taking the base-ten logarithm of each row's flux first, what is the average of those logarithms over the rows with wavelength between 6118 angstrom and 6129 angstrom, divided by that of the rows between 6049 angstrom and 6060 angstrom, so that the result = 0.97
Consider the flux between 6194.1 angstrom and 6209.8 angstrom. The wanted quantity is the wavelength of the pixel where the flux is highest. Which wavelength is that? 6204.83 angstrom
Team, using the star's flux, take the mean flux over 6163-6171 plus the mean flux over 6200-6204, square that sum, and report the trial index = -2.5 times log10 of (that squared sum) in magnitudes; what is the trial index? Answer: -5.64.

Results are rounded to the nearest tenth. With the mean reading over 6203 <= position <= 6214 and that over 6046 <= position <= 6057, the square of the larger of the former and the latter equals 52.4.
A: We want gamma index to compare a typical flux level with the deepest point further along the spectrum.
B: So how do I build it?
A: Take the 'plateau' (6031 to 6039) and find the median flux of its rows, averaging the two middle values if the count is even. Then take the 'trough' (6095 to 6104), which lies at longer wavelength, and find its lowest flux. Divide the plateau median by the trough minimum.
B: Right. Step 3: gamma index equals 1.08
